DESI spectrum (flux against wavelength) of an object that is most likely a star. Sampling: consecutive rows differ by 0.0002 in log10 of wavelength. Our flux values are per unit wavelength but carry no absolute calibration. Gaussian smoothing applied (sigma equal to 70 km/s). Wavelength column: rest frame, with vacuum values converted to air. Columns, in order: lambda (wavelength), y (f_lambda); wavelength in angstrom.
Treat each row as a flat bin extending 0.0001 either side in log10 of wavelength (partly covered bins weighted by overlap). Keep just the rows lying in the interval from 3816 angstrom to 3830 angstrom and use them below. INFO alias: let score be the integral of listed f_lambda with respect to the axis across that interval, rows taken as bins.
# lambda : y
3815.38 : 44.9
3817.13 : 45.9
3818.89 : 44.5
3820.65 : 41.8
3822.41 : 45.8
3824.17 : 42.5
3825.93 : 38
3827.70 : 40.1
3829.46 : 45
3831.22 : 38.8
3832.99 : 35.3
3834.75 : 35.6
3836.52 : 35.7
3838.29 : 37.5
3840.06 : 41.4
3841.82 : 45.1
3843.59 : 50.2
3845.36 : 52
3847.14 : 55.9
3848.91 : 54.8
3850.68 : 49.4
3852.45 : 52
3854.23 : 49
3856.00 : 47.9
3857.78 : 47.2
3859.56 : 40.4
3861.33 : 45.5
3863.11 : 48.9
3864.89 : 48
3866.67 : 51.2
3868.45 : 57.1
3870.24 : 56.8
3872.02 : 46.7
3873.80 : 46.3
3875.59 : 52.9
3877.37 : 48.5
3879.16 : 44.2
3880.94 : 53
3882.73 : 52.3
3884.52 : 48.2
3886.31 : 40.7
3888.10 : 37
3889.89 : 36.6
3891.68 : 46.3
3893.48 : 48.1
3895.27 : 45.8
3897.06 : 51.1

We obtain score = 601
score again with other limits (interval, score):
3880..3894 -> 633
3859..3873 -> 694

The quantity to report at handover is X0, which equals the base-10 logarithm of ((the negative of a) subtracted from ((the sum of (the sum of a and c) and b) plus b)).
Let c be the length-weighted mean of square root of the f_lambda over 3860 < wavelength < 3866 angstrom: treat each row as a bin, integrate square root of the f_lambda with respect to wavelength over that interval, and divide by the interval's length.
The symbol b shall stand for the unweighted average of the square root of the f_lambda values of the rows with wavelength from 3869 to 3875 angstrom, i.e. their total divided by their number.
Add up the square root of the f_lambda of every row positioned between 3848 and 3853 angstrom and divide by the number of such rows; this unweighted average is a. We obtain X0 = 1.55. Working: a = 7.2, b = 7.1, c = 6.9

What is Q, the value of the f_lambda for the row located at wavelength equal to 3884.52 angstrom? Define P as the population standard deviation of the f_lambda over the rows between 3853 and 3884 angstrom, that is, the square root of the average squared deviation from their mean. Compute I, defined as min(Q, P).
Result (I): 4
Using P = 4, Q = 48.2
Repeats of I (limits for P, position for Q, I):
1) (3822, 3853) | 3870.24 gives 7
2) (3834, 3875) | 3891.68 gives 6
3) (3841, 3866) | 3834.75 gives 4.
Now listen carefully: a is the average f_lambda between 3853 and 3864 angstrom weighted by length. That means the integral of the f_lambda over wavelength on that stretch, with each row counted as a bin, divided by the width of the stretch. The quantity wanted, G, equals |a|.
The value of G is 47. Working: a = 46.6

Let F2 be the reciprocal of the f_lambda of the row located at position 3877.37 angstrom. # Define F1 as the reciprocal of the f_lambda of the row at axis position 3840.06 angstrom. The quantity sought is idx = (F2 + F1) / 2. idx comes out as 0.0224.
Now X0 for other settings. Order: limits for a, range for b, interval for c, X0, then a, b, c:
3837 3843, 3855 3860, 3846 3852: 1.53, 6.4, 6.7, 7.3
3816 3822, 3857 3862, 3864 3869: 1.53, 6.6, 6.7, 7.2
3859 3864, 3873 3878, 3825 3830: 1.53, 6.7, 7.0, 6.4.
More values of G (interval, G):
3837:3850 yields 48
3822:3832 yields 42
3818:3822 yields 43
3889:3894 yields 43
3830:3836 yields 37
